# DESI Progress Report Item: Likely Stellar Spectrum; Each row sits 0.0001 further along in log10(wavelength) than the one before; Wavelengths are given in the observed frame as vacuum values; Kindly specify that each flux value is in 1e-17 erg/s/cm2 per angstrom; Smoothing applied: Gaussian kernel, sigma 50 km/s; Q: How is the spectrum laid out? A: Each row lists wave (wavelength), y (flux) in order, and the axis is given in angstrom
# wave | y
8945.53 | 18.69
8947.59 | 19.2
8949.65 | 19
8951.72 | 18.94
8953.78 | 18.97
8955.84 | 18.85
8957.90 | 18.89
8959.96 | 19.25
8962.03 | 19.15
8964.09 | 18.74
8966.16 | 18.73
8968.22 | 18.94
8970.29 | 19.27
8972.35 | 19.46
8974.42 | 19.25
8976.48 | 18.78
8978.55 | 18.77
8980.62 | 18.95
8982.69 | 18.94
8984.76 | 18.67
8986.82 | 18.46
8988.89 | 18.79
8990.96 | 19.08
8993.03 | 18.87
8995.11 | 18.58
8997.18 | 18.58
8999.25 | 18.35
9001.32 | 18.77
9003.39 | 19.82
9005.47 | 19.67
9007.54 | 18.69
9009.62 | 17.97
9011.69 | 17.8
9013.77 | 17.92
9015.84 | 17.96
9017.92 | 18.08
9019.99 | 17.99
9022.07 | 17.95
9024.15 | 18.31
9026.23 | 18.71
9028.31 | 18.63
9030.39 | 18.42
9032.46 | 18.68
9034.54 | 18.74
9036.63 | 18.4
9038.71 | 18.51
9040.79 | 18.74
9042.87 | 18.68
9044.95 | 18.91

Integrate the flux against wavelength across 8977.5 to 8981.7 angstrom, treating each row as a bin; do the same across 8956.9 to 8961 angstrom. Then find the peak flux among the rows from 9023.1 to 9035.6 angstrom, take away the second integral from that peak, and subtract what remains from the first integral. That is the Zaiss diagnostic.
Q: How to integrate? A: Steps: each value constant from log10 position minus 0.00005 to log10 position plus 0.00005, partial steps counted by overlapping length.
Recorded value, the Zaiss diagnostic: 138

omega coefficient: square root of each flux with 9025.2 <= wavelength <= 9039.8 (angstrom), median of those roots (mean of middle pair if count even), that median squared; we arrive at 18.6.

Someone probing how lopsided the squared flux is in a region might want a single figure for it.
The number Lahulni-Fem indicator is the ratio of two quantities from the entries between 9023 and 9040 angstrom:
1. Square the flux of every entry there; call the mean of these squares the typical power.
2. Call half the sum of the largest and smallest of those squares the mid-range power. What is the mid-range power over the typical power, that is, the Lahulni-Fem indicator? 1.00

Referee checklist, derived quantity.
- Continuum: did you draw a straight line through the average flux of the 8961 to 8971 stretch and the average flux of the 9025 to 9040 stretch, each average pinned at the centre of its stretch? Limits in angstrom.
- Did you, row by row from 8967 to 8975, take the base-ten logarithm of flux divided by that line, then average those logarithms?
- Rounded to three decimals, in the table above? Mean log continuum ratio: 0.007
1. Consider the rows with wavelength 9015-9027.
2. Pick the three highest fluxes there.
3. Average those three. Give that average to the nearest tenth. 18.4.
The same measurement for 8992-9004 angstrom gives 19.2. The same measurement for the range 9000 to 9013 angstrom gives 19.4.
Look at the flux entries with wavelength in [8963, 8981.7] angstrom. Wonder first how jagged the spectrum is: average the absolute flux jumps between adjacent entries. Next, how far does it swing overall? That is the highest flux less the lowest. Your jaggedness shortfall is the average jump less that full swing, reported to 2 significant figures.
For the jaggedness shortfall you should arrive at -0.53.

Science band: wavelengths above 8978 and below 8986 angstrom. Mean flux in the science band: 18.83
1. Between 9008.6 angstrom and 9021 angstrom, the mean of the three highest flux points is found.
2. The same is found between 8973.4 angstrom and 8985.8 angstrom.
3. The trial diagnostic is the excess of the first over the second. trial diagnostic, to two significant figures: -1.0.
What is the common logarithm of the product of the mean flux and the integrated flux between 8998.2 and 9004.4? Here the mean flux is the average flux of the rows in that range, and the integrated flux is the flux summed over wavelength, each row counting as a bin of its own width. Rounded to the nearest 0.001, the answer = 3.350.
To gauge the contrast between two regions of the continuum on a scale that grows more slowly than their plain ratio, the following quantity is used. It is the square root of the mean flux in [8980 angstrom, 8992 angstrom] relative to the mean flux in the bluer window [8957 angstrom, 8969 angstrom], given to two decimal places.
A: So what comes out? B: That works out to 1.00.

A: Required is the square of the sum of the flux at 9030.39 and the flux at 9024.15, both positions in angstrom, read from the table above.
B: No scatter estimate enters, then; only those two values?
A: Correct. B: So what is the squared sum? 1349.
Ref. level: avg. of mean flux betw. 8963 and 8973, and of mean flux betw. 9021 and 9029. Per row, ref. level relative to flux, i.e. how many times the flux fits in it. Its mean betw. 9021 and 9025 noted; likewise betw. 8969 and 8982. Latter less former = -0.05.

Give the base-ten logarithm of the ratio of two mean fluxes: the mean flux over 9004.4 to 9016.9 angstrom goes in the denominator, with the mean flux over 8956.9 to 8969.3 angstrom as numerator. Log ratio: 0.014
